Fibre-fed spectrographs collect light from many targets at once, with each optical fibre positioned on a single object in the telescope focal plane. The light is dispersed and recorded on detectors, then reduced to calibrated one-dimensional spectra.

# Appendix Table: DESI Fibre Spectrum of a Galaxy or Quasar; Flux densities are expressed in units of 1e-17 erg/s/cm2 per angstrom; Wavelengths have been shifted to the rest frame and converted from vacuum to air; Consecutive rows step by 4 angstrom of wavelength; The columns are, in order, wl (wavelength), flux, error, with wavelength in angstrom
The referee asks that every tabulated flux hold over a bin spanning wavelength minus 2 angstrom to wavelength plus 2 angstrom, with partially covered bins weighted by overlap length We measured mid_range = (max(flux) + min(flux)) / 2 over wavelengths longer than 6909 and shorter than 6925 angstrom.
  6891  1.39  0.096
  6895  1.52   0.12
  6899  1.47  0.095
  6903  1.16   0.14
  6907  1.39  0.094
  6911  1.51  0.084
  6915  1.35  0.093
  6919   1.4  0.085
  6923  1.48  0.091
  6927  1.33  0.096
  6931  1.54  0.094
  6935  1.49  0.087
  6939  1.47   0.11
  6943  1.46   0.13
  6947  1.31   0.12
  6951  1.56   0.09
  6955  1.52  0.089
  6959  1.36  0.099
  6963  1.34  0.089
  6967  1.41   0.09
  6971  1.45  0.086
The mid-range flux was 1.43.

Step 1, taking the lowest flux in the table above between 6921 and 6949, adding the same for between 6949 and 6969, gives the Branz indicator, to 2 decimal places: 2.65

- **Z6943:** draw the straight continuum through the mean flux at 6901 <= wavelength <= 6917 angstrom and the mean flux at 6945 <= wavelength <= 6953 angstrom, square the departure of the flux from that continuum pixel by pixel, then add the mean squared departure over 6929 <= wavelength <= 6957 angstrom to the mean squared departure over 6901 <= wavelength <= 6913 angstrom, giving 0.029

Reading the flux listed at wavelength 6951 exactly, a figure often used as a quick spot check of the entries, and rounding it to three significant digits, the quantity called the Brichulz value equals 1.56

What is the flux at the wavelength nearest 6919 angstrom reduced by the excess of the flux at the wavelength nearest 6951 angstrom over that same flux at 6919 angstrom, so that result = 1.24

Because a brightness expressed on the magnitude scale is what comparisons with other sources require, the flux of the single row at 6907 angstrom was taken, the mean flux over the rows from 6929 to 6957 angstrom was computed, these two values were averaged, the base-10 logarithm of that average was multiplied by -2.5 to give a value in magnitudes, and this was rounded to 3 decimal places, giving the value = -0.392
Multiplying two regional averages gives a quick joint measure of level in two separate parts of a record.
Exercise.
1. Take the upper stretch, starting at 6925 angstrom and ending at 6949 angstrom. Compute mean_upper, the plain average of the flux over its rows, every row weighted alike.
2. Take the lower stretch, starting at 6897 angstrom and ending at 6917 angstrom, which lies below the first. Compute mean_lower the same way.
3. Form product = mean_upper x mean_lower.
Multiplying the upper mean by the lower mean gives 1.97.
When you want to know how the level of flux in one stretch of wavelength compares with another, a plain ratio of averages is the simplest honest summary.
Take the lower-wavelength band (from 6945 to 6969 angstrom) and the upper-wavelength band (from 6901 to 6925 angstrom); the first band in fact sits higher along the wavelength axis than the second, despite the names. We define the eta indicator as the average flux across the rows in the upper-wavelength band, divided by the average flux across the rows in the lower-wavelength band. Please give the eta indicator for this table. 0.98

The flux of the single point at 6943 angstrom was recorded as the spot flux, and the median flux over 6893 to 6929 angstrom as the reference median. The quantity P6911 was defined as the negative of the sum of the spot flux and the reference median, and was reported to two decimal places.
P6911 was -2.86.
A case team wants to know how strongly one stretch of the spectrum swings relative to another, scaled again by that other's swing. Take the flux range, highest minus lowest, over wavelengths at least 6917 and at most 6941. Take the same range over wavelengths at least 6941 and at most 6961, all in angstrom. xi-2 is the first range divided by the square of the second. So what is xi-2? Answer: 3.4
